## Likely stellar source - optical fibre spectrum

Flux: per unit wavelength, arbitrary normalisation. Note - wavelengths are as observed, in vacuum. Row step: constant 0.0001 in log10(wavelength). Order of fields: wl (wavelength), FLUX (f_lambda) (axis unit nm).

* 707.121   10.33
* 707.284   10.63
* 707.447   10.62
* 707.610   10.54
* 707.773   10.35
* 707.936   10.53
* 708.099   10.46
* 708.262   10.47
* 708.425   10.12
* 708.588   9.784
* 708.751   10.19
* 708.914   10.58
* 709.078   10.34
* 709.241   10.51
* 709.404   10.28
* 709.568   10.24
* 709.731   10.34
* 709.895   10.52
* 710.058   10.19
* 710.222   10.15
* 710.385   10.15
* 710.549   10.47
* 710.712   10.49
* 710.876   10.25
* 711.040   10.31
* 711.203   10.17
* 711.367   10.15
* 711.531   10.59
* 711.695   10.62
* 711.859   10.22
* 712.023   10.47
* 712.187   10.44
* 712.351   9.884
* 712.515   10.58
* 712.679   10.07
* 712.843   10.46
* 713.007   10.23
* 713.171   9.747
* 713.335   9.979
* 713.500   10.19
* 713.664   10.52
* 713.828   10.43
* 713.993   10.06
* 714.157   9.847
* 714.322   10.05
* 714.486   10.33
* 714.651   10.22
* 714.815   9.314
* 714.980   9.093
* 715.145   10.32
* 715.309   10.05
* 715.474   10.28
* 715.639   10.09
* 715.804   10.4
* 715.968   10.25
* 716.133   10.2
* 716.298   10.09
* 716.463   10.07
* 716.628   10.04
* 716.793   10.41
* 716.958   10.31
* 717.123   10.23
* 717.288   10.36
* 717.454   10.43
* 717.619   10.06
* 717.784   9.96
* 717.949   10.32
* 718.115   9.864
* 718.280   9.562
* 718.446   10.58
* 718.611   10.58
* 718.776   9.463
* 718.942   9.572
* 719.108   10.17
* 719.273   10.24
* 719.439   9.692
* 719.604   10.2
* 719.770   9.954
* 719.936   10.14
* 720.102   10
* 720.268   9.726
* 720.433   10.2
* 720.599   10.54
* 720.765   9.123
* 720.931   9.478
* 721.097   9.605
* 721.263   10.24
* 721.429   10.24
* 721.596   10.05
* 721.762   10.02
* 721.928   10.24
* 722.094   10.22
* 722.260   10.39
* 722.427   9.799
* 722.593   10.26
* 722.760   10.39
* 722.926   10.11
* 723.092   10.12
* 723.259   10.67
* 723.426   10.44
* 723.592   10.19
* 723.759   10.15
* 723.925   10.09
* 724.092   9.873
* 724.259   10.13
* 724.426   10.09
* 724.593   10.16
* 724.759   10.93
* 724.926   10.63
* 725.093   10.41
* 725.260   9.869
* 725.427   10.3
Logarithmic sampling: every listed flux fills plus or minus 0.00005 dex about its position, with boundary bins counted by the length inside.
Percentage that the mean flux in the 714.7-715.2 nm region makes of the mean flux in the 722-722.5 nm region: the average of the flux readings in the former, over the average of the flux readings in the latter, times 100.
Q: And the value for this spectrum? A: 94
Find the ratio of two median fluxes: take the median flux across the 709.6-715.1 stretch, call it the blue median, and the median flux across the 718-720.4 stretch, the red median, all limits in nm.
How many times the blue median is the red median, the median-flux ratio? 0.976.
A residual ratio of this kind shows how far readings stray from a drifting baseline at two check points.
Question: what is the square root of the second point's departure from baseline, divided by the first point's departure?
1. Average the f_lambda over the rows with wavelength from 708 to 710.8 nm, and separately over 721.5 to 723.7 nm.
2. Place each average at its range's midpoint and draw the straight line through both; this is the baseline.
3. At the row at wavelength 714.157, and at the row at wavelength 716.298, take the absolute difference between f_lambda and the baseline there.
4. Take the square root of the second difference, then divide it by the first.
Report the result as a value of 1.0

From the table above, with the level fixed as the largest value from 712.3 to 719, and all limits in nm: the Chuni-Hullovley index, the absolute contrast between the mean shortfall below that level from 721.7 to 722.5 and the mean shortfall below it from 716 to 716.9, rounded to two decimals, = 0.03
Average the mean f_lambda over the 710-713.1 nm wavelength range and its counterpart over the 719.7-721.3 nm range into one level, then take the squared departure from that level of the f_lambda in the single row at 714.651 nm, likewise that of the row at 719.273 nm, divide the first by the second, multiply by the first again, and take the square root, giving 0.10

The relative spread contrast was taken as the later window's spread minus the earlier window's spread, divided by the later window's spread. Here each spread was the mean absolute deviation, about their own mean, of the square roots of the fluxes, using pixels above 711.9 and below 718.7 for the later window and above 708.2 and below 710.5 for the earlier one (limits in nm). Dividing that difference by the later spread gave 0.4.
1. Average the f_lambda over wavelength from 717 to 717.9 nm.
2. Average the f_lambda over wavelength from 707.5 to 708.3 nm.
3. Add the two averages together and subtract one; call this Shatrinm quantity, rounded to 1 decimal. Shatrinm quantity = 19.7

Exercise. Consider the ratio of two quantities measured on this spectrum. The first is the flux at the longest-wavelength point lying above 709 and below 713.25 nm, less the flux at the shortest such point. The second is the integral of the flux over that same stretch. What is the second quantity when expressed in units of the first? -74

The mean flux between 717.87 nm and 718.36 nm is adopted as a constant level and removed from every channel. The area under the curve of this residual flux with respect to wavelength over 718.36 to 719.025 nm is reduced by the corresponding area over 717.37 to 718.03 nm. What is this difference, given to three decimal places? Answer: -0.095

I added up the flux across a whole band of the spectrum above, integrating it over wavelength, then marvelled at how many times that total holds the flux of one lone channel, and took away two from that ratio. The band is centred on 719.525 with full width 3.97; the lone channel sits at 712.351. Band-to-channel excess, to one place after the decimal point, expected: 2.0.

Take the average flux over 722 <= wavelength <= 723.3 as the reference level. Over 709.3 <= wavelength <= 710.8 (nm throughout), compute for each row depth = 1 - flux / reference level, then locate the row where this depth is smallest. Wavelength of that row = 709.895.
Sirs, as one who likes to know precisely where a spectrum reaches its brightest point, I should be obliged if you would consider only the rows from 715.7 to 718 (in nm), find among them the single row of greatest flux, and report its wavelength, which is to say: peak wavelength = 717.454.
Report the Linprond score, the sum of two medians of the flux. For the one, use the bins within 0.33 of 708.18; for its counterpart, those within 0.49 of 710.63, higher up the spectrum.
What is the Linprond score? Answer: 20.7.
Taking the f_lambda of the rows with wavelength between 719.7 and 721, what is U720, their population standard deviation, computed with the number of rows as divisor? 0.42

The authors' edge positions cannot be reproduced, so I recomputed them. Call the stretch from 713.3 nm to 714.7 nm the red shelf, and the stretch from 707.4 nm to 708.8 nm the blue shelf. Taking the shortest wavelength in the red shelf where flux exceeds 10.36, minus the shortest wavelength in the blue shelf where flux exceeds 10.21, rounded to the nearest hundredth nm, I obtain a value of 6.22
